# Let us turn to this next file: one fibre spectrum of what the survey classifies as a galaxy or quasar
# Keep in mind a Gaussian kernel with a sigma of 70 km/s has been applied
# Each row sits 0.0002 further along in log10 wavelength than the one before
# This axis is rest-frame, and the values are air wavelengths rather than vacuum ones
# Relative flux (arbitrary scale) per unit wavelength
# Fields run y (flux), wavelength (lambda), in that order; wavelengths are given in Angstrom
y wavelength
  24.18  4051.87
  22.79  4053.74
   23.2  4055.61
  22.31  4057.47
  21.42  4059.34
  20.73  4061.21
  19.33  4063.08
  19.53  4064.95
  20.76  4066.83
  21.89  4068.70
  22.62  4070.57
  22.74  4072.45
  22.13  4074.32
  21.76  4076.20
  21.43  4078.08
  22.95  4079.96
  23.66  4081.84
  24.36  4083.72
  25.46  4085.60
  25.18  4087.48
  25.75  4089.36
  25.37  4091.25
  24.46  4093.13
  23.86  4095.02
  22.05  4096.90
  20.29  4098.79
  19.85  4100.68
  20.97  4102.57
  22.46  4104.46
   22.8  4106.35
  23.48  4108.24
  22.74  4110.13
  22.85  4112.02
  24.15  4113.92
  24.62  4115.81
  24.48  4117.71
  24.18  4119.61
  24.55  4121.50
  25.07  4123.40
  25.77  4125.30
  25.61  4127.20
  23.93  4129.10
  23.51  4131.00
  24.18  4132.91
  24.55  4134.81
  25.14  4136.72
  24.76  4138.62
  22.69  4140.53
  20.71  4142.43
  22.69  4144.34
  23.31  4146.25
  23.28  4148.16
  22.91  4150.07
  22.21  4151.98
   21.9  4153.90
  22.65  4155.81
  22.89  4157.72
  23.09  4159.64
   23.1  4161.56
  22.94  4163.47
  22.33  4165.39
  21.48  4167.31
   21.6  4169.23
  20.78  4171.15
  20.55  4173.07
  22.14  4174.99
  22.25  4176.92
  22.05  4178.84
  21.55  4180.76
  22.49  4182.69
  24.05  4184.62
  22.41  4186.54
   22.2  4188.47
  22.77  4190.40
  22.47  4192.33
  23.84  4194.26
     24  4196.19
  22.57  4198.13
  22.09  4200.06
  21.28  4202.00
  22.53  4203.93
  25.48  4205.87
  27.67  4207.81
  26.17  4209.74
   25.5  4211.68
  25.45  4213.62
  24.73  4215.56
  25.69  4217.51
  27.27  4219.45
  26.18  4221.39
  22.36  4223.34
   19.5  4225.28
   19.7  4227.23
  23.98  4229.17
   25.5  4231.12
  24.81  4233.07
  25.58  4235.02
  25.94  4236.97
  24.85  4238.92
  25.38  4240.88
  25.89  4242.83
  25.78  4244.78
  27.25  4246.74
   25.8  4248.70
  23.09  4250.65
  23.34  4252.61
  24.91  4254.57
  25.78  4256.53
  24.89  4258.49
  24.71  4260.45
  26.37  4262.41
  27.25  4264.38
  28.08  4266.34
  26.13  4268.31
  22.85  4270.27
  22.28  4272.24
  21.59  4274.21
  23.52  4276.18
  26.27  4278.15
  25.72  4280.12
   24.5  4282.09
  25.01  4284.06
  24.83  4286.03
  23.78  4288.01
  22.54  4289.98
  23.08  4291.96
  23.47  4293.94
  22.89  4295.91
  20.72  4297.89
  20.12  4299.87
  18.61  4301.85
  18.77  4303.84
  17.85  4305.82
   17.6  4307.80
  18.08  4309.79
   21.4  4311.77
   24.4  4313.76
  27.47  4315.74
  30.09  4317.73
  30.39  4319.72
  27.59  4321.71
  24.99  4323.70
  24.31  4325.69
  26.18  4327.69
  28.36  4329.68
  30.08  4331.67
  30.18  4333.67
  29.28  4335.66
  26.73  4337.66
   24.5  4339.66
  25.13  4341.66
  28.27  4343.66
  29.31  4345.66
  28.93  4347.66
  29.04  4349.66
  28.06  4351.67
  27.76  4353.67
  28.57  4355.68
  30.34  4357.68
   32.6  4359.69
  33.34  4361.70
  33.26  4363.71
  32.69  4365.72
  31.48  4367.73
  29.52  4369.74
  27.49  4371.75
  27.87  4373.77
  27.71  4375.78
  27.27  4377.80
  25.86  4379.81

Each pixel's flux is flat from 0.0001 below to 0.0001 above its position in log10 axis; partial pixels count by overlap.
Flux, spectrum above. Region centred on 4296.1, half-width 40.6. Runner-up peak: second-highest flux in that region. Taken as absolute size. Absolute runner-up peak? 30.2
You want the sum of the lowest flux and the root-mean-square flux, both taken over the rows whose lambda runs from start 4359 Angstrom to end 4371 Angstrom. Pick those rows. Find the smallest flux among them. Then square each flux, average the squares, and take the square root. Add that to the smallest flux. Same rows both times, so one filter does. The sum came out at 62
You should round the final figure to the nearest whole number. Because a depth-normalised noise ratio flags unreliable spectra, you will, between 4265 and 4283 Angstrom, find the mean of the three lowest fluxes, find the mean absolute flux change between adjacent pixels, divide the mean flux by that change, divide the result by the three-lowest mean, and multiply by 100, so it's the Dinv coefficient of 68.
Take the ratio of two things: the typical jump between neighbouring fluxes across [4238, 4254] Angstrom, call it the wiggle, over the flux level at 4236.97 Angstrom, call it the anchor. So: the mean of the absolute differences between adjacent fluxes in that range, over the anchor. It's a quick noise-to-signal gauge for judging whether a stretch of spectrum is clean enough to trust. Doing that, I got 0.04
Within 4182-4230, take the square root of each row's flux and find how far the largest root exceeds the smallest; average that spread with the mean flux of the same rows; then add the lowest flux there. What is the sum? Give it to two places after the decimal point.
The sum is 31.77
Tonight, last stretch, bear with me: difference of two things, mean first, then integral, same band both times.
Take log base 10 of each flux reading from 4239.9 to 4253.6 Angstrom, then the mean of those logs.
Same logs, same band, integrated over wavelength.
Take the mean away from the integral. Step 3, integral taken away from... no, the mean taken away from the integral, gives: 17.8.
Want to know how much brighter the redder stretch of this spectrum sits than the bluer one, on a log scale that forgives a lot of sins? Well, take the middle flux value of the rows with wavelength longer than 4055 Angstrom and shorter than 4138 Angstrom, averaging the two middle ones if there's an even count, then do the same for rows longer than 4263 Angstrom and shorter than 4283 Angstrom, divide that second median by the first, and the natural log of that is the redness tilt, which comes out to 0.07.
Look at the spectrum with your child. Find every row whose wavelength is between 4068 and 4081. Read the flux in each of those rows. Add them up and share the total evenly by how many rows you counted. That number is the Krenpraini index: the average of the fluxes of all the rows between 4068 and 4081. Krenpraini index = 22.2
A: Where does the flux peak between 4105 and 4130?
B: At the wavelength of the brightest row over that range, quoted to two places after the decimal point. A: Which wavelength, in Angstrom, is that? 4125.30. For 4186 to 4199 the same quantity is 4196.19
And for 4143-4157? 4146.25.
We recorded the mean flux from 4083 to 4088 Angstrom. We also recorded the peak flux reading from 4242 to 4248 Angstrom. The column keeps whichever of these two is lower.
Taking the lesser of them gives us 25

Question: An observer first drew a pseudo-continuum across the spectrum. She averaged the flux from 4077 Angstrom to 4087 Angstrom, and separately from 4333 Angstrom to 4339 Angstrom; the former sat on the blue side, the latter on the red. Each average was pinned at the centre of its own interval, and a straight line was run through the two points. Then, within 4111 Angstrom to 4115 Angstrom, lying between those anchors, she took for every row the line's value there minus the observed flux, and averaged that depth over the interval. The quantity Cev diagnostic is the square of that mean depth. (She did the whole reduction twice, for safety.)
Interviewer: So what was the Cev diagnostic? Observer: 0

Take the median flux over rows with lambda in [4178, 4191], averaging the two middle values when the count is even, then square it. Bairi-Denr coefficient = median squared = 502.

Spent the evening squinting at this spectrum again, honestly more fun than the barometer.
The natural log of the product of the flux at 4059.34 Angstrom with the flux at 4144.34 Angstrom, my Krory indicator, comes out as 6.19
